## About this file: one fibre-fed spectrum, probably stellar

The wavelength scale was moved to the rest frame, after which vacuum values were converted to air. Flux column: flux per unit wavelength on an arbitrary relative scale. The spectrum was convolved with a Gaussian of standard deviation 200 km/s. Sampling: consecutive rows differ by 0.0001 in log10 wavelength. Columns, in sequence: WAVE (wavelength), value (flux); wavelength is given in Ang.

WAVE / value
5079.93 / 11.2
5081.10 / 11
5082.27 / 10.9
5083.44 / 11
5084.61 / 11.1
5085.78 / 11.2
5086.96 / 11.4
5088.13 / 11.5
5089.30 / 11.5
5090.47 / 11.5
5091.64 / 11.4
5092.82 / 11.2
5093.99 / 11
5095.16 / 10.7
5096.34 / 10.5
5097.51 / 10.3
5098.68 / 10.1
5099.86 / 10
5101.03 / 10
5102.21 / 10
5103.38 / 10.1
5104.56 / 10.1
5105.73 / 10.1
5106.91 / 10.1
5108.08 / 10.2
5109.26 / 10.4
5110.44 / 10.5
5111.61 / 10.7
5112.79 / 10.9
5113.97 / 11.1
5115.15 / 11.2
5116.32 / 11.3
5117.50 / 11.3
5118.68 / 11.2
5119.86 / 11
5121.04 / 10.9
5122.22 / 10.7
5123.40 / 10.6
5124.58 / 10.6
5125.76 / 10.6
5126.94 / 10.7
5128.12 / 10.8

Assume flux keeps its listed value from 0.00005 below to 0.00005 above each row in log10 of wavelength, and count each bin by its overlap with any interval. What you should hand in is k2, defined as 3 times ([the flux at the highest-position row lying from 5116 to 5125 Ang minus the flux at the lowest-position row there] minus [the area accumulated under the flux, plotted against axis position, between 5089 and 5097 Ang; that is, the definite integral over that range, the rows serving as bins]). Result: -268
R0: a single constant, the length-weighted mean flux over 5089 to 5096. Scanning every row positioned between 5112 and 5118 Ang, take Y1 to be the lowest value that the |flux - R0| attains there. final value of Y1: 0.03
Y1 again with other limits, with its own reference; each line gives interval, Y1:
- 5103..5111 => 0.67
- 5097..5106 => 0.87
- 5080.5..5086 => 0.03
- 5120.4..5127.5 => 0.27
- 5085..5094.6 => 0.03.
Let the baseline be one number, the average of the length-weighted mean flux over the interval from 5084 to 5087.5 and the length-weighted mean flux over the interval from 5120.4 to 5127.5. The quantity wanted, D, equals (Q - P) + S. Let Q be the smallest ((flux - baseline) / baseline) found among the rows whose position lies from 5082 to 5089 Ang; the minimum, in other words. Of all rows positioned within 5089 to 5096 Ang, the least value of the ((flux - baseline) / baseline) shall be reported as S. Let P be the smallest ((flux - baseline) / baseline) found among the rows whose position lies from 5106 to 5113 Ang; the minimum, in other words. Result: 0.05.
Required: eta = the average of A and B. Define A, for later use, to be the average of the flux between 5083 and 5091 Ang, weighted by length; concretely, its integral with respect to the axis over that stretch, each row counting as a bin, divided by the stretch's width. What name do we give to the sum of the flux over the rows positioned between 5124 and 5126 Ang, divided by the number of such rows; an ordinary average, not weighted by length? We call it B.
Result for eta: 11.0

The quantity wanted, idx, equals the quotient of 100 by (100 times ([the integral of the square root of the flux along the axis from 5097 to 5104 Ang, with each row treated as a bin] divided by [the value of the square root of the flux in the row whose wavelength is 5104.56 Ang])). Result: 0.143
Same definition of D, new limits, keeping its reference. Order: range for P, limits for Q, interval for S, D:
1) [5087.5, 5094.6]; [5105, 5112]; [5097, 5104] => -0.17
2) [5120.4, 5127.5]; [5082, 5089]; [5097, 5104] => -0.06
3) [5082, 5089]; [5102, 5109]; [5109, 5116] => -0.13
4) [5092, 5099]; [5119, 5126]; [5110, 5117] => 0.01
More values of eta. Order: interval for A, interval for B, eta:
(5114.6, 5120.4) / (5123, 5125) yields 10.9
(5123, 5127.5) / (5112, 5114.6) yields 10.8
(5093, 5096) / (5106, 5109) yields 10.5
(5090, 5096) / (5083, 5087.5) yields 11.1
